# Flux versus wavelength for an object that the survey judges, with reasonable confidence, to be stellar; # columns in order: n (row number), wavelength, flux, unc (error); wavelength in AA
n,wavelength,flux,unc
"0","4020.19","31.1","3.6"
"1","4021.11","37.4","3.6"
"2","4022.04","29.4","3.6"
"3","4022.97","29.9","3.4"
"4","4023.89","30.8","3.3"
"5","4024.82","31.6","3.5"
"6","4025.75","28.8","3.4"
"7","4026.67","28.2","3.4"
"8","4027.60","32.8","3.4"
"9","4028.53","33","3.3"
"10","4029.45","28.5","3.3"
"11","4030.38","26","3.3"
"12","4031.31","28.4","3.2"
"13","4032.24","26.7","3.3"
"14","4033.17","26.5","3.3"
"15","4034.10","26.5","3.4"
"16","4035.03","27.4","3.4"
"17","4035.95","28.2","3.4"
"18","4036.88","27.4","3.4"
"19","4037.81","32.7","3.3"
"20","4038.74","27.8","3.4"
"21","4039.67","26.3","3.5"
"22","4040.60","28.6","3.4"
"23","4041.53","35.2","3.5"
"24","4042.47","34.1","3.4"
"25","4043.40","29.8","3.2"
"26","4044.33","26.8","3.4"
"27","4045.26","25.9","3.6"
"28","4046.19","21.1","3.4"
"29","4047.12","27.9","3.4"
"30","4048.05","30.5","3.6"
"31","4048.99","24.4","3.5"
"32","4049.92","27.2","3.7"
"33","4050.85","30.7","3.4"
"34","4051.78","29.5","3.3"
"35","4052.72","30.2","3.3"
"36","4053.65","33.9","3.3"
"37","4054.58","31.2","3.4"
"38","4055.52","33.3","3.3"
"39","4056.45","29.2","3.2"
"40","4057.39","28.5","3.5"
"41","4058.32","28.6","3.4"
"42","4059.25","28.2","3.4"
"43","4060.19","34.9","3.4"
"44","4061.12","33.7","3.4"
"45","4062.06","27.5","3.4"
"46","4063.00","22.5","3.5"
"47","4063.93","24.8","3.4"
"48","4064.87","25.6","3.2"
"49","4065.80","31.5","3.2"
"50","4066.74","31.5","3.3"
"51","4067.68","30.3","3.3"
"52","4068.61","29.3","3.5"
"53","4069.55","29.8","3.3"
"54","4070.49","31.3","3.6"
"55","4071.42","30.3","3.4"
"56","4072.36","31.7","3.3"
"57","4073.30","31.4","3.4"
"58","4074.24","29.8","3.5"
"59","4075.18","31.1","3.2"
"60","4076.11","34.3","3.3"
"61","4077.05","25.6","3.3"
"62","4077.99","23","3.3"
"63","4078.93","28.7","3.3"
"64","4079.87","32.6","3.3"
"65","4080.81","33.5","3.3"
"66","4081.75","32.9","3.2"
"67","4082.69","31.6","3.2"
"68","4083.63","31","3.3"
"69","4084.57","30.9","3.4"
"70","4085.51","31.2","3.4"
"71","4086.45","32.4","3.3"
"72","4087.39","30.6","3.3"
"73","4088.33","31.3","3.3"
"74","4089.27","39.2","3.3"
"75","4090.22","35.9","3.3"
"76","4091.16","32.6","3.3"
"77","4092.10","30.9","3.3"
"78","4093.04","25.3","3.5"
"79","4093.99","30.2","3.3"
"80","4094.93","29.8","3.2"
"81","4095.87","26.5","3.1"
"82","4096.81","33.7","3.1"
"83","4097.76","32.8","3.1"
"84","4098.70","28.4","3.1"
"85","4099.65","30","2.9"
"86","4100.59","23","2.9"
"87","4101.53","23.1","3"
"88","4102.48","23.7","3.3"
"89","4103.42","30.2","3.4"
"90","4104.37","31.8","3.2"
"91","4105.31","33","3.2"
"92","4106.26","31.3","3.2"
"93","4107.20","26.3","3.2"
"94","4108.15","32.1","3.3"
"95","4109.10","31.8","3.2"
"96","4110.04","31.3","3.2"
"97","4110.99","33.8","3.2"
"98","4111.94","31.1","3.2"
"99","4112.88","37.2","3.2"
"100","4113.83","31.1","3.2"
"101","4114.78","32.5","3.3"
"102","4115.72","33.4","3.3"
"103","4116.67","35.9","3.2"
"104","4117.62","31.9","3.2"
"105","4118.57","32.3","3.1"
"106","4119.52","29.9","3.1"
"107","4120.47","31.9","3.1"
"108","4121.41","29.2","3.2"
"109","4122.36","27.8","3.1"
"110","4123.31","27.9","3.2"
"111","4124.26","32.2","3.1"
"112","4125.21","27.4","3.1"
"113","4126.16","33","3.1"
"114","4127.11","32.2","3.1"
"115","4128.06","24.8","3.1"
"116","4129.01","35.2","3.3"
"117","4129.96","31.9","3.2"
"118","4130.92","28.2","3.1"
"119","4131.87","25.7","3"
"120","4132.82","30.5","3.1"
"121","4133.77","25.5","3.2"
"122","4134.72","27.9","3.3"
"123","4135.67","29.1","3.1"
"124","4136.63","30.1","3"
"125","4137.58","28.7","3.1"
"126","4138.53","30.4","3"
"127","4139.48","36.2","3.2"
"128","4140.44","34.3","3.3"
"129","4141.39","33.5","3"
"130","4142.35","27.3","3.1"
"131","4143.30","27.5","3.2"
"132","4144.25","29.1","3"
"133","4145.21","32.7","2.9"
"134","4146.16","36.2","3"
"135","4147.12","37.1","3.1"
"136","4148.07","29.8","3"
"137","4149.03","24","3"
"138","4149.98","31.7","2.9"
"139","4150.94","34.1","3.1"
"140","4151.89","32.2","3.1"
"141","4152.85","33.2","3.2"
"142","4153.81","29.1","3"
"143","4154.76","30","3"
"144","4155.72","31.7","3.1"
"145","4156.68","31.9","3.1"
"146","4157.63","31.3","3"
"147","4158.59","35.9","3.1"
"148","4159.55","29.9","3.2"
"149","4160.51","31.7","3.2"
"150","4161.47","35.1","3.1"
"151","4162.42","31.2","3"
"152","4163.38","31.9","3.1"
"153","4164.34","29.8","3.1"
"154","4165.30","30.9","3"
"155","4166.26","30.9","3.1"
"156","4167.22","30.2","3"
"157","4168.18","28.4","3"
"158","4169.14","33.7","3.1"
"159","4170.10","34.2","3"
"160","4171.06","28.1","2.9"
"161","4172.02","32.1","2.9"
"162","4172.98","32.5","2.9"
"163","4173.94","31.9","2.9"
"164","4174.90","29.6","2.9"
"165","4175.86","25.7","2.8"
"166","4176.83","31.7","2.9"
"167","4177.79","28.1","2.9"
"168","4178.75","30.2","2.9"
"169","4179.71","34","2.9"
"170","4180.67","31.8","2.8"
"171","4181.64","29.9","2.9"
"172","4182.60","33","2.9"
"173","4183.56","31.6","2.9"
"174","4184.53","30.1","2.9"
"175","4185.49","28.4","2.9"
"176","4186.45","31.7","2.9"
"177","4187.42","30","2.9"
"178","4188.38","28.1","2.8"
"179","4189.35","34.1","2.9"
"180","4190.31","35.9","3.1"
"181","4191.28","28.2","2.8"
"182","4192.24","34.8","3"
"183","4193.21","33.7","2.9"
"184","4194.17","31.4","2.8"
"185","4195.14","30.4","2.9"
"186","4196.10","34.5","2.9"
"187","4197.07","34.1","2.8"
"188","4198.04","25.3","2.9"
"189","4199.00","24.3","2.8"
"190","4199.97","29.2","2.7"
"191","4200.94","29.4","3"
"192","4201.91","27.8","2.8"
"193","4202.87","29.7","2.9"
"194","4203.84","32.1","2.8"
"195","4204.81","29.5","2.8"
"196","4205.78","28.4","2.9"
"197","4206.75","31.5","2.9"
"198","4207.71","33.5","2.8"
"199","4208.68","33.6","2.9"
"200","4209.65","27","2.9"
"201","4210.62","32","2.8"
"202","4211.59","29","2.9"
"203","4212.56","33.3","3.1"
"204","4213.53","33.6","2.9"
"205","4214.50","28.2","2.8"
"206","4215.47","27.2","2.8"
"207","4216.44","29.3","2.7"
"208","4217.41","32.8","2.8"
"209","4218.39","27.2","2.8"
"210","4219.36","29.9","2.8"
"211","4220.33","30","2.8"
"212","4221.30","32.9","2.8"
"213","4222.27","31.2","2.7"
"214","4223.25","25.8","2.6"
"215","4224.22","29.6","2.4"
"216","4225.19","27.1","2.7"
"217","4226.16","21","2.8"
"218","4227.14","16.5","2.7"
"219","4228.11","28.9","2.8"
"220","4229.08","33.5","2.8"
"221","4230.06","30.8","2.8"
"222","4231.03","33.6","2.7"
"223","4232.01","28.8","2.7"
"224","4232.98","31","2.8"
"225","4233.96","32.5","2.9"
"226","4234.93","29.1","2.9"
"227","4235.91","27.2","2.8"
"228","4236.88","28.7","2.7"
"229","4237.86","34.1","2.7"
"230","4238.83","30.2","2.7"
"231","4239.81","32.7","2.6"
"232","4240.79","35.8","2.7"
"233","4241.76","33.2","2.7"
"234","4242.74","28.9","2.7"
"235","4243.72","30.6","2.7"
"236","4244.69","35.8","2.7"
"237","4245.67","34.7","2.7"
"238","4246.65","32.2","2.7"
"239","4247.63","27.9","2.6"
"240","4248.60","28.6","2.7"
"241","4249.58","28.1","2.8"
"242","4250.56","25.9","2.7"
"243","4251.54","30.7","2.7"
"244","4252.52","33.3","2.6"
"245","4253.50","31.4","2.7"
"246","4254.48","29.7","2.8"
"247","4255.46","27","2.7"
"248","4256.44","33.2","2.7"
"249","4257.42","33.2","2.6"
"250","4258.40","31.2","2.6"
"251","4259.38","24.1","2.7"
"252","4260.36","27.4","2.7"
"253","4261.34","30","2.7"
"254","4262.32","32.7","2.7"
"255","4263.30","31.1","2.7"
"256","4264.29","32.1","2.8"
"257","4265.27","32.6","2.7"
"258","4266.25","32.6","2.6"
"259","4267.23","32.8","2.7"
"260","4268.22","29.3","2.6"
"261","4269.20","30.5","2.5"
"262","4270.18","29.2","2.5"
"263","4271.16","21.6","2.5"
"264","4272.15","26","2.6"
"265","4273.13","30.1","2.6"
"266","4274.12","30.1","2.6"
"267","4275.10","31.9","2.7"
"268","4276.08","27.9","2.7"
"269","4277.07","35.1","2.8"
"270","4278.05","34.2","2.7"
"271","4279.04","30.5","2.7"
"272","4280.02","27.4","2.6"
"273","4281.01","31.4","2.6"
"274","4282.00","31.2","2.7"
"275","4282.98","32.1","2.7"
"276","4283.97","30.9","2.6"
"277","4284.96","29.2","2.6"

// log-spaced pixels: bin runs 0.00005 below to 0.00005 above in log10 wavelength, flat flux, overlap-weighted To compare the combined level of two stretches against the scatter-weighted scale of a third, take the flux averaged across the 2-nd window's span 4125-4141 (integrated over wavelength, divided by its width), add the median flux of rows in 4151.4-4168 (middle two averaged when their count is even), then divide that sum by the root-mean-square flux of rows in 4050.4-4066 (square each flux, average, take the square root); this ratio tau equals 2.06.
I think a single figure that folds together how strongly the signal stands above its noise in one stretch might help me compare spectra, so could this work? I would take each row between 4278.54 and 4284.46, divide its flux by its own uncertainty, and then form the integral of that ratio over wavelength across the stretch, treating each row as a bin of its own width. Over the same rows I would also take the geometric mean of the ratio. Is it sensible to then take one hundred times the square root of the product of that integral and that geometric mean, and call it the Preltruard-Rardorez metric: 2805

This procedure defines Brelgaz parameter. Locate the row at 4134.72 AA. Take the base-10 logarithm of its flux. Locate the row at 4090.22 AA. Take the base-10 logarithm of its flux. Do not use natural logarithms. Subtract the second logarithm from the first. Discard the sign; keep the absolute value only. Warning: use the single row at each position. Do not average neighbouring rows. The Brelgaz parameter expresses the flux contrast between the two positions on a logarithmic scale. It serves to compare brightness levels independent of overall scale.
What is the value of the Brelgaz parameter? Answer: 0.109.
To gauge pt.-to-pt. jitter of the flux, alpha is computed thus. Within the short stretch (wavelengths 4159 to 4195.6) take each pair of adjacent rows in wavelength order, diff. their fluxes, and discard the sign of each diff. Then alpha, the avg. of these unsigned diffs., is 2.68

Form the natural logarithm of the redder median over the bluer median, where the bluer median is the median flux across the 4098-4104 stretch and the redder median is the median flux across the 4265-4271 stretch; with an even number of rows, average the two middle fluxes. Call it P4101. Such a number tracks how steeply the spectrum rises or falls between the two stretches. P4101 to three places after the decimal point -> 0.192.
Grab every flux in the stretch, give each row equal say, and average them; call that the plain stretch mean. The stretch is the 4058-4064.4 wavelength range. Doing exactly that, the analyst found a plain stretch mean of 29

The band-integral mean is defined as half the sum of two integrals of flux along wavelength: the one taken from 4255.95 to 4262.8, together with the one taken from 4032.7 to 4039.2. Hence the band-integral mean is 195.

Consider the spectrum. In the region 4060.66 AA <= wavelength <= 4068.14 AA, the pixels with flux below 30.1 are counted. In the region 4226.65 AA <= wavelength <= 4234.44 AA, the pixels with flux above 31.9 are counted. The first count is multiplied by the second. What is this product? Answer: 12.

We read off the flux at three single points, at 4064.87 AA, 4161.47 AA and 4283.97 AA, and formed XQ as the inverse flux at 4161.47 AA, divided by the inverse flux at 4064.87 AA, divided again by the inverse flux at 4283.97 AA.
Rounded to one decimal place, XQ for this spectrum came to 22.5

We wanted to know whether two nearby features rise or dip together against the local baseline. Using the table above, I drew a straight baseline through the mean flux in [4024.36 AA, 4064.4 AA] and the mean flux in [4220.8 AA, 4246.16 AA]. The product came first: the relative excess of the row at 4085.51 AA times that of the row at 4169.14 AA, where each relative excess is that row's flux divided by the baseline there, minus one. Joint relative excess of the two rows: 0.0090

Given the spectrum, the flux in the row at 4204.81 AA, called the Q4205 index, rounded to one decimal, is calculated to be 29.5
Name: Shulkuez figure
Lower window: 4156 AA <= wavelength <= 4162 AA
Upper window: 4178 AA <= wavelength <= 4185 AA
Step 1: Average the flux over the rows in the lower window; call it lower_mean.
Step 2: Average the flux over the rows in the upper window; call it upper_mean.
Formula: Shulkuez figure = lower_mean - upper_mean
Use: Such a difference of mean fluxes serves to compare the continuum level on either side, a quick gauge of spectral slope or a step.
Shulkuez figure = 1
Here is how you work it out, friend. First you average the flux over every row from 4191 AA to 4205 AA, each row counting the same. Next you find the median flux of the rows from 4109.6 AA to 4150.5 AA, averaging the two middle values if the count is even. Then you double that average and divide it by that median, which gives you 1.95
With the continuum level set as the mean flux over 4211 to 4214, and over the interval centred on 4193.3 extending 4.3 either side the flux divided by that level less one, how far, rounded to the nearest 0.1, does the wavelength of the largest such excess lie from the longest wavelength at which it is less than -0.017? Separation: 4.8 AA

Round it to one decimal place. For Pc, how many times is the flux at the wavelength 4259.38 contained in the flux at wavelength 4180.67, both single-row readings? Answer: 1.3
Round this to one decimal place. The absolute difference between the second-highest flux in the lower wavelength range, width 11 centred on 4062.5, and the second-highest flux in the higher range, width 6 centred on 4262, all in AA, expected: 1.6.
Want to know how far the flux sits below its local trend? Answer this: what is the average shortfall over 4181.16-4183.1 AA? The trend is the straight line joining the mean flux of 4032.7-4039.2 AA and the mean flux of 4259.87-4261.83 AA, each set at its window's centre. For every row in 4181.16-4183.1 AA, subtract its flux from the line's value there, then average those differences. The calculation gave -3.0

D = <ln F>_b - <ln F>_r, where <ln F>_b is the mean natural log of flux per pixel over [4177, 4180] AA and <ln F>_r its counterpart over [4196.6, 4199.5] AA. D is 0.11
